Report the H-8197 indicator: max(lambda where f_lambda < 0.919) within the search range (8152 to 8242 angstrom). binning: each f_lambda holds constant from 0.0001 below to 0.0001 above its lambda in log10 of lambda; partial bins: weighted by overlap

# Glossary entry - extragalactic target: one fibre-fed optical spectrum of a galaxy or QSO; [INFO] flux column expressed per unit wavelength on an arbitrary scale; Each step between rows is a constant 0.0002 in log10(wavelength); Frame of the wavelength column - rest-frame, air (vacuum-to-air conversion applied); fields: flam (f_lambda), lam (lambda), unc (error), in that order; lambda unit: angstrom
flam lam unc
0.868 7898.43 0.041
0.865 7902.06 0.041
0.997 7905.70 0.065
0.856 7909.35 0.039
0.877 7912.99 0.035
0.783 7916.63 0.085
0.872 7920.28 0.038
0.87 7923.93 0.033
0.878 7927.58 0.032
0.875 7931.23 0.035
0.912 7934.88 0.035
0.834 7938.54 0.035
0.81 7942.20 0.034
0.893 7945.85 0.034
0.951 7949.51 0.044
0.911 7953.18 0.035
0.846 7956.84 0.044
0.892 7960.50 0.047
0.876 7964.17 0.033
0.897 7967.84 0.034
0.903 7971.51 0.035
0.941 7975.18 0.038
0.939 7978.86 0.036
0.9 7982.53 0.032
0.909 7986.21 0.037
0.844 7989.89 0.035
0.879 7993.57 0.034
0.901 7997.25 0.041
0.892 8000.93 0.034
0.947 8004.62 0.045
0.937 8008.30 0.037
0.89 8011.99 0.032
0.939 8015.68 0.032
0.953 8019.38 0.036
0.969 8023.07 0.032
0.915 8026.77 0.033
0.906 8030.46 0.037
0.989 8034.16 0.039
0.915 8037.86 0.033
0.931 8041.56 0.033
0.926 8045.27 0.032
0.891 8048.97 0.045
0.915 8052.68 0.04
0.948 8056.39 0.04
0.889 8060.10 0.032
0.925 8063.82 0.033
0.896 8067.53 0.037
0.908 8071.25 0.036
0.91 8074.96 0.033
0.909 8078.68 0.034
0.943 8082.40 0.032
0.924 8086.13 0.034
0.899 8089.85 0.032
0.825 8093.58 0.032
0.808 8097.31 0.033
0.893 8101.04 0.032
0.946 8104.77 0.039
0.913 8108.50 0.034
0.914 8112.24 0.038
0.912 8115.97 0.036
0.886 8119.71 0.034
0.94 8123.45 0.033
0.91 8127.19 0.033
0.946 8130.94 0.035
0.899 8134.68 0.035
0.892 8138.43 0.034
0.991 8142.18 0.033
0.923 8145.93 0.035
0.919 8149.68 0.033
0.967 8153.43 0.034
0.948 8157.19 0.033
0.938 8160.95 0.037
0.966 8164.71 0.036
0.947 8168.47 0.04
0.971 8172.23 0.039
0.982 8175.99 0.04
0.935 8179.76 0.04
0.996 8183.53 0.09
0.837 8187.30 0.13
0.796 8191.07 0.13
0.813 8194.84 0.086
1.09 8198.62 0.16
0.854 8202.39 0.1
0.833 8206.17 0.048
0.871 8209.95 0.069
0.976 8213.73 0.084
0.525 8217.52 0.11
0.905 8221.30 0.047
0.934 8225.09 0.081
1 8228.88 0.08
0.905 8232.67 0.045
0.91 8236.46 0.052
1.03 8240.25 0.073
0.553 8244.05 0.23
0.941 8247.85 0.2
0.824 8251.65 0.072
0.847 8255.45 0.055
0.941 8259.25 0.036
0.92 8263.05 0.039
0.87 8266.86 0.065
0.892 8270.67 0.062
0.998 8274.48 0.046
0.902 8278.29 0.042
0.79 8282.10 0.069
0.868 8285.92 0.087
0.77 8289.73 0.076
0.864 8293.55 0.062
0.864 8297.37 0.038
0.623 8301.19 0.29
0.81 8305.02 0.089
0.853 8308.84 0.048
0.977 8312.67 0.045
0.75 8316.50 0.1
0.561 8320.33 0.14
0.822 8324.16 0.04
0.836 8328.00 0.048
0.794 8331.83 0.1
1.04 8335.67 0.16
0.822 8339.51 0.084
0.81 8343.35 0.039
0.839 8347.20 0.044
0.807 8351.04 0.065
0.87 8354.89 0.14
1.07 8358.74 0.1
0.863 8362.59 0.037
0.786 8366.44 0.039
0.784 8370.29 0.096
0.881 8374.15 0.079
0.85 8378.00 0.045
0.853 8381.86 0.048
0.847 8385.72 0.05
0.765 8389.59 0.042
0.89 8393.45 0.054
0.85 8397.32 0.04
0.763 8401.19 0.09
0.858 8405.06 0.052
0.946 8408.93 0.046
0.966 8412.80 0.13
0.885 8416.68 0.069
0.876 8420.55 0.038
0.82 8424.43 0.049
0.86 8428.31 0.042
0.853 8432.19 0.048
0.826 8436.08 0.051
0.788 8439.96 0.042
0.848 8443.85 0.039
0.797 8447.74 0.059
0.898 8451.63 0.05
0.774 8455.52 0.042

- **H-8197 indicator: 8236.46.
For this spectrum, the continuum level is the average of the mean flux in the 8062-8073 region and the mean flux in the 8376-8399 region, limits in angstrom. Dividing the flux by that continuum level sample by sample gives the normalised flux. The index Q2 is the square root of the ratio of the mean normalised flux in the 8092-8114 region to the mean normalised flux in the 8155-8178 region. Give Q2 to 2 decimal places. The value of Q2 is 0.96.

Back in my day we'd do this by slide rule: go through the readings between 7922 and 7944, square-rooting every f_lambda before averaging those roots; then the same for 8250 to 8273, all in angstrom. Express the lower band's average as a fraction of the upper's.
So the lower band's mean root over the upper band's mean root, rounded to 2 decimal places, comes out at 0.99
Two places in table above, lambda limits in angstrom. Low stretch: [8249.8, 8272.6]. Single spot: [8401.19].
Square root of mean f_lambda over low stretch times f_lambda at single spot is 0.82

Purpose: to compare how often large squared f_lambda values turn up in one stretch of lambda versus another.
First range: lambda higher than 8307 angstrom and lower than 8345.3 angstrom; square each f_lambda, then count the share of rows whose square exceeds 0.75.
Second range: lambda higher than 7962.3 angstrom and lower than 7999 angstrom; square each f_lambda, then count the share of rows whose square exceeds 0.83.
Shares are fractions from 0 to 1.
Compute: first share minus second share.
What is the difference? 0.0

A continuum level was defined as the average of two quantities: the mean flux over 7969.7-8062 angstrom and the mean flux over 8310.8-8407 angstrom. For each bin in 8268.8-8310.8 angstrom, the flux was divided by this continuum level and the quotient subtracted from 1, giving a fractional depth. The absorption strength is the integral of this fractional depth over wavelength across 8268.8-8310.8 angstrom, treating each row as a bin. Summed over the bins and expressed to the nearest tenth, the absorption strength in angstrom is 1.9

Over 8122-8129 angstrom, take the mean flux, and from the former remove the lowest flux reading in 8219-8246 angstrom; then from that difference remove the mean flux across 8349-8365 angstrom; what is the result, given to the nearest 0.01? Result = -0.53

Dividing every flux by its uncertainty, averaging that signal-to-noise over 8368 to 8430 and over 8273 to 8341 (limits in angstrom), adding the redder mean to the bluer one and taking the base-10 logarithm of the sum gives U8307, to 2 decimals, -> 1.46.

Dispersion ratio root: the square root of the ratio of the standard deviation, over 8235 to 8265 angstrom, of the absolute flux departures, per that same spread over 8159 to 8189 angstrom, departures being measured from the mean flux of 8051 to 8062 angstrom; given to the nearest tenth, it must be 2.2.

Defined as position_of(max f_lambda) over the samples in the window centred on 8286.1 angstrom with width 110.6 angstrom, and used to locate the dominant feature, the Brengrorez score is 8335.67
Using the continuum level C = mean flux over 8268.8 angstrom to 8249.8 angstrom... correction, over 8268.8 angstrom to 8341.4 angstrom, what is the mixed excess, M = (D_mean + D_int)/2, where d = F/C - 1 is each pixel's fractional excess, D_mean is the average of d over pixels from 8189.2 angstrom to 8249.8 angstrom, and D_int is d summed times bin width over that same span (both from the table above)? 1.4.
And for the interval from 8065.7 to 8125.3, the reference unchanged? 2.5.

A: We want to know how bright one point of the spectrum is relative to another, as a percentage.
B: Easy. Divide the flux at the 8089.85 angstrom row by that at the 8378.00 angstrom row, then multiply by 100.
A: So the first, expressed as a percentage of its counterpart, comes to 106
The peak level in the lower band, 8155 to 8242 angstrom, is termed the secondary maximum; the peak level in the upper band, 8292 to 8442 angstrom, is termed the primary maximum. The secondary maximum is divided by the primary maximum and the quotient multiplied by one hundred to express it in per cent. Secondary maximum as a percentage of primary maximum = 102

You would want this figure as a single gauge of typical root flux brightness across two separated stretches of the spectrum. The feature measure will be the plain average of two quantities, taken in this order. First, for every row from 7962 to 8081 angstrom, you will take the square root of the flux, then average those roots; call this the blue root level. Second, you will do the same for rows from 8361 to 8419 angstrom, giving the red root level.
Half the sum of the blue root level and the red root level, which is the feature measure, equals 0.940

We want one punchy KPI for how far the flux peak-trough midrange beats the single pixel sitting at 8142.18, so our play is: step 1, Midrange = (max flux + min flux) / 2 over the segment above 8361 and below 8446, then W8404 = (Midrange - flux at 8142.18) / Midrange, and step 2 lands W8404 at -0.15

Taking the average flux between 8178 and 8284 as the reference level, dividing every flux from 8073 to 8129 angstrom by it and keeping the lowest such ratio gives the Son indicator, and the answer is 0.92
